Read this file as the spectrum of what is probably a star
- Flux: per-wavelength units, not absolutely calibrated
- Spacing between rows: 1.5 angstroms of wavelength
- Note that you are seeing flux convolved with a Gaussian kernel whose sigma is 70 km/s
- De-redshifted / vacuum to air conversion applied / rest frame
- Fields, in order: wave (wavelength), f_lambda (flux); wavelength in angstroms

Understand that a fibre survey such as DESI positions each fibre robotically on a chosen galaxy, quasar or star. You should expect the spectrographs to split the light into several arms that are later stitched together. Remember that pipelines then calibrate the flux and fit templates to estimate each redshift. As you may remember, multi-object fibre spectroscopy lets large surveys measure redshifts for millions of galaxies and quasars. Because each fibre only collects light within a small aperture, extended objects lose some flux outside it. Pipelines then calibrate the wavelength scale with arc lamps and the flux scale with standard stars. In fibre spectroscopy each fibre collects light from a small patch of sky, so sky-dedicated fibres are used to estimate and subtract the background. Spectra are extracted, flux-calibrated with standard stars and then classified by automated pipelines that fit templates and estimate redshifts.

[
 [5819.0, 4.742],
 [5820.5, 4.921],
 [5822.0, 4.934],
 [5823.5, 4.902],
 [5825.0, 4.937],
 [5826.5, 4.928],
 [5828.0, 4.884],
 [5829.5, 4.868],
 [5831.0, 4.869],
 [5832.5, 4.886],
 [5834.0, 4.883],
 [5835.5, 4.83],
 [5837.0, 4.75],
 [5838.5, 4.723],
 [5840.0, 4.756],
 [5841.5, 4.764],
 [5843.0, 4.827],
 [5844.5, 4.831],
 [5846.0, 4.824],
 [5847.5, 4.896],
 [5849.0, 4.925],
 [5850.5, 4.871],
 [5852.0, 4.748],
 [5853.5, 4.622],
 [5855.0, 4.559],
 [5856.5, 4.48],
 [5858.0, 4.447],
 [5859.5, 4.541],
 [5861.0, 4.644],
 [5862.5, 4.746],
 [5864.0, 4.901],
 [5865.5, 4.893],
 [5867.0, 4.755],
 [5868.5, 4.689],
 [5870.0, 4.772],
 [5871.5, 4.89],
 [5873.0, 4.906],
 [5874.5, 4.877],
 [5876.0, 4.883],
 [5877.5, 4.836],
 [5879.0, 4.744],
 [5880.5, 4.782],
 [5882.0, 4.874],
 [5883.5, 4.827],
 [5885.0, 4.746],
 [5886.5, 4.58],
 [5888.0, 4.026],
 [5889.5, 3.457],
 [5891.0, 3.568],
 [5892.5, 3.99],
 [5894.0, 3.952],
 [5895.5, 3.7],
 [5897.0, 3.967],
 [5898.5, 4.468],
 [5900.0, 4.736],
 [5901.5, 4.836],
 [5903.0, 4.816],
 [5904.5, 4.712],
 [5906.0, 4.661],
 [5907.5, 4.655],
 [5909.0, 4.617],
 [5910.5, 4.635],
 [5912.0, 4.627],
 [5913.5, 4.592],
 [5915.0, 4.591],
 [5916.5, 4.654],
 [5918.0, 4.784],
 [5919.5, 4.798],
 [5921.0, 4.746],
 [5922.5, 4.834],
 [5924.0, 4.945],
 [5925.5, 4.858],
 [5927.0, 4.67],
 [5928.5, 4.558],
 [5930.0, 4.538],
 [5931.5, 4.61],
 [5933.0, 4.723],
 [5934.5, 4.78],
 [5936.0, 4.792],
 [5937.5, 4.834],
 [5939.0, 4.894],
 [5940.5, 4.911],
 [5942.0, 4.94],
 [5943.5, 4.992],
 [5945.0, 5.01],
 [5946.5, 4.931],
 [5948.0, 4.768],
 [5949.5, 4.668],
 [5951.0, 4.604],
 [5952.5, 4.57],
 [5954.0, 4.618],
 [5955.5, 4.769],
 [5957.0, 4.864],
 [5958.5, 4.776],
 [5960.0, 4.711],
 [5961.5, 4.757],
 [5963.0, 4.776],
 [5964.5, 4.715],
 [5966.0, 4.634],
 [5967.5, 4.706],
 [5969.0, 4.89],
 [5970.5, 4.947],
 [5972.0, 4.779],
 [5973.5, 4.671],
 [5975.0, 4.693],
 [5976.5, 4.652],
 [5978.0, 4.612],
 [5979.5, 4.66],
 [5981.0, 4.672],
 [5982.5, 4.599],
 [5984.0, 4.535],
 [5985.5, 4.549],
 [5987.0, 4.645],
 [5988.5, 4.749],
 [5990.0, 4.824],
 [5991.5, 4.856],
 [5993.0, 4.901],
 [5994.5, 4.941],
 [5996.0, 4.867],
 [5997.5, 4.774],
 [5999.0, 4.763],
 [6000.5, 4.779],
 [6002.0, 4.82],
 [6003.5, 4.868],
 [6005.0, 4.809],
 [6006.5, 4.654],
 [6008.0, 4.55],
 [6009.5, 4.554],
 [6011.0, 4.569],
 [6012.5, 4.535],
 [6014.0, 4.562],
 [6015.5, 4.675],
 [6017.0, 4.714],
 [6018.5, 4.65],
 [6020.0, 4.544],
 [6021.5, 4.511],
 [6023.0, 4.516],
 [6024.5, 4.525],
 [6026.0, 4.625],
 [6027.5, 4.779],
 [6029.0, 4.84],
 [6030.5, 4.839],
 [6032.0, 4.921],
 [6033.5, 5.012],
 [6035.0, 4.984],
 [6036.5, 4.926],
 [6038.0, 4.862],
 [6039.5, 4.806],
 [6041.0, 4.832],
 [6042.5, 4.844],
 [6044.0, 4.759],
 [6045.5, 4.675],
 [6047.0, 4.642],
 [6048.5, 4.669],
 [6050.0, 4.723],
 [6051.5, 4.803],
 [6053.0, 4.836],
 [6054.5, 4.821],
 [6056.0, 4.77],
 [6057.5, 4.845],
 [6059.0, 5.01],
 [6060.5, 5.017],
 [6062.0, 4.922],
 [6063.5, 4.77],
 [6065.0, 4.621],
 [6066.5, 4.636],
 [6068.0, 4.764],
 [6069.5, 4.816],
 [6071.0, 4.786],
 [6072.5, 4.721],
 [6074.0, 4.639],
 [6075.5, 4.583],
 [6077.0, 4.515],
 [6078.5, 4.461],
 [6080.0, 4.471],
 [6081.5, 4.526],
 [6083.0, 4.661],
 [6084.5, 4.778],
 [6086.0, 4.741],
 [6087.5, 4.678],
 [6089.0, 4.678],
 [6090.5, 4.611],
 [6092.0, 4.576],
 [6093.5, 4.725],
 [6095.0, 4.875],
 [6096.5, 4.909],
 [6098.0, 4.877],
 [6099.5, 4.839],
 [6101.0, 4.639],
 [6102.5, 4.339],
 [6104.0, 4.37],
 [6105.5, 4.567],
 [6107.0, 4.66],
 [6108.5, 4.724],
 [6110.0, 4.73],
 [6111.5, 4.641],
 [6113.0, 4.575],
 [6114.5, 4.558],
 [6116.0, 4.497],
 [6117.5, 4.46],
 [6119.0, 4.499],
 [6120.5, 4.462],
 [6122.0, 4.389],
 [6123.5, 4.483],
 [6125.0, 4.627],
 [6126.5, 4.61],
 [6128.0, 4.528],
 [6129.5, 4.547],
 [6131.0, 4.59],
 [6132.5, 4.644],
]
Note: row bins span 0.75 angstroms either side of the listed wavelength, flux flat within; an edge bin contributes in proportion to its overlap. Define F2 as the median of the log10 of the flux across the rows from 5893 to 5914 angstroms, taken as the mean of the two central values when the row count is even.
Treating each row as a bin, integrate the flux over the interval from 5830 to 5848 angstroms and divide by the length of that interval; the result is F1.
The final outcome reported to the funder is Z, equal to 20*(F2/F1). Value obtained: 2.76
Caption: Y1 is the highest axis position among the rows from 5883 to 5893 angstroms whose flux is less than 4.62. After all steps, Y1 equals 5892.5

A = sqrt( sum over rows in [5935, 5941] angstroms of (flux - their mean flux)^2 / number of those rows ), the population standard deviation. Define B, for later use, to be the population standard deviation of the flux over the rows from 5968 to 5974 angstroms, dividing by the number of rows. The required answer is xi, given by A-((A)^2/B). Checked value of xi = 0.026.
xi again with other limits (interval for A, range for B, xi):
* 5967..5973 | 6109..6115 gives -0.037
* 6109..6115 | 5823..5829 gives -0.150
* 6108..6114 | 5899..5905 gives -0.014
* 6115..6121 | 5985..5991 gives 0.015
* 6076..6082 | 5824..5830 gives 0.001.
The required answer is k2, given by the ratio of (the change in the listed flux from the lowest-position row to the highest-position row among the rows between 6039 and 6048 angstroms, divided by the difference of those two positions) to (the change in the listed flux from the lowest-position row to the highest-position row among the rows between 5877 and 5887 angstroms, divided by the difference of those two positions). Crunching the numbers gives 0.8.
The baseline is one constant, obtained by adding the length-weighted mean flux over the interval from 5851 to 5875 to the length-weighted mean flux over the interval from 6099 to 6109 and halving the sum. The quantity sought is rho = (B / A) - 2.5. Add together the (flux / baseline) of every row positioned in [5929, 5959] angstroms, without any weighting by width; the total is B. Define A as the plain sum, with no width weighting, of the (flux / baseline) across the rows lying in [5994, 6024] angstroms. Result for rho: -1.48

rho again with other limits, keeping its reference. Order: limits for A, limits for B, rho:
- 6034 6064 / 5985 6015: -1.52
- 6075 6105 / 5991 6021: -1.48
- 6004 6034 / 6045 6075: -1.48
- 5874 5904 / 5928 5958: -1.42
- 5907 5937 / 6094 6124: -1.52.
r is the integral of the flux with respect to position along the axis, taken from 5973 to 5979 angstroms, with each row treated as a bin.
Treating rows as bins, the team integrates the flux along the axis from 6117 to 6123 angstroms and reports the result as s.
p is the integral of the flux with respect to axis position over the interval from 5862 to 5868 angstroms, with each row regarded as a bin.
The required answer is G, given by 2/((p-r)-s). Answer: -0.0777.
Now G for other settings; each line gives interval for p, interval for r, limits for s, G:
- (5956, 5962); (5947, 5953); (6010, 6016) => -0.0746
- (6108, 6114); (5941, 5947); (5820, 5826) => -0.0637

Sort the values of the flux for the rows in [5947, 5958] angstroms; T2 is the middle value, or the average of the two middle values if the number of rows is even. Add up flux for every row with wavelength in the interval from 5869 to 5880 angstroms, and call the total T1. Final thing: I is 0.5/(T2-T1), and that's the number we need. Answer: -0.0171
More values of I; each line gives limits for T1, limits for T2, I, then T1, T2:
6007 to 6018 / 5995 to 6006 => -0.0183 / 32.2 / 4.81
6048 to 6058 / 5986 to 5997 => -0.0175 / 33.5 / 4.86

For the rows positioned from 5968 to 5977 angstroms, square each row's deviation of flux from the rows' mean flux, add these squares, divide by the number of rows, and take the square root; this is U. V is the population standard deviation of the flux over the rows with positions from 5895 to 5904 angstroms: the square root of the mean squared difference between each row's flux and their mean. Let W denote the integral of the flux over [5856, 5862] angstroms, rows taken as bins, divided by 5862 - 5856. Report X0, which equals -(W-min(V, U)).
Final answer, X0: -4.43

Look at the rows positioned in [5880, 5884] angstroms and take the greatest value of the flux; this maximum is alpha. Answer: 4.874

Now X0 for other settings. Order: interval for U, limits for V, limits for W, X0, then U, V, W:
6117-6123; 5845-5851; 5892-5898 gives -3.89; 0.04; 0.04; 3.92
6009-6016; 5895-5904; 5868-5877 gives -4.79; 0.05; 0.44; 4.84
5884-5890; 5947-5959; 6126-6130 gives -4.46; 0.51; 0.10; 4.56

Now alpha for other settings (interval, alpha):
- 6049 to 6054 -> 4.836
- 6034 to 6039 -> 4.984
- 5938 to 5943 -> 4.94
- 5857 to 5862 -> 4.644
